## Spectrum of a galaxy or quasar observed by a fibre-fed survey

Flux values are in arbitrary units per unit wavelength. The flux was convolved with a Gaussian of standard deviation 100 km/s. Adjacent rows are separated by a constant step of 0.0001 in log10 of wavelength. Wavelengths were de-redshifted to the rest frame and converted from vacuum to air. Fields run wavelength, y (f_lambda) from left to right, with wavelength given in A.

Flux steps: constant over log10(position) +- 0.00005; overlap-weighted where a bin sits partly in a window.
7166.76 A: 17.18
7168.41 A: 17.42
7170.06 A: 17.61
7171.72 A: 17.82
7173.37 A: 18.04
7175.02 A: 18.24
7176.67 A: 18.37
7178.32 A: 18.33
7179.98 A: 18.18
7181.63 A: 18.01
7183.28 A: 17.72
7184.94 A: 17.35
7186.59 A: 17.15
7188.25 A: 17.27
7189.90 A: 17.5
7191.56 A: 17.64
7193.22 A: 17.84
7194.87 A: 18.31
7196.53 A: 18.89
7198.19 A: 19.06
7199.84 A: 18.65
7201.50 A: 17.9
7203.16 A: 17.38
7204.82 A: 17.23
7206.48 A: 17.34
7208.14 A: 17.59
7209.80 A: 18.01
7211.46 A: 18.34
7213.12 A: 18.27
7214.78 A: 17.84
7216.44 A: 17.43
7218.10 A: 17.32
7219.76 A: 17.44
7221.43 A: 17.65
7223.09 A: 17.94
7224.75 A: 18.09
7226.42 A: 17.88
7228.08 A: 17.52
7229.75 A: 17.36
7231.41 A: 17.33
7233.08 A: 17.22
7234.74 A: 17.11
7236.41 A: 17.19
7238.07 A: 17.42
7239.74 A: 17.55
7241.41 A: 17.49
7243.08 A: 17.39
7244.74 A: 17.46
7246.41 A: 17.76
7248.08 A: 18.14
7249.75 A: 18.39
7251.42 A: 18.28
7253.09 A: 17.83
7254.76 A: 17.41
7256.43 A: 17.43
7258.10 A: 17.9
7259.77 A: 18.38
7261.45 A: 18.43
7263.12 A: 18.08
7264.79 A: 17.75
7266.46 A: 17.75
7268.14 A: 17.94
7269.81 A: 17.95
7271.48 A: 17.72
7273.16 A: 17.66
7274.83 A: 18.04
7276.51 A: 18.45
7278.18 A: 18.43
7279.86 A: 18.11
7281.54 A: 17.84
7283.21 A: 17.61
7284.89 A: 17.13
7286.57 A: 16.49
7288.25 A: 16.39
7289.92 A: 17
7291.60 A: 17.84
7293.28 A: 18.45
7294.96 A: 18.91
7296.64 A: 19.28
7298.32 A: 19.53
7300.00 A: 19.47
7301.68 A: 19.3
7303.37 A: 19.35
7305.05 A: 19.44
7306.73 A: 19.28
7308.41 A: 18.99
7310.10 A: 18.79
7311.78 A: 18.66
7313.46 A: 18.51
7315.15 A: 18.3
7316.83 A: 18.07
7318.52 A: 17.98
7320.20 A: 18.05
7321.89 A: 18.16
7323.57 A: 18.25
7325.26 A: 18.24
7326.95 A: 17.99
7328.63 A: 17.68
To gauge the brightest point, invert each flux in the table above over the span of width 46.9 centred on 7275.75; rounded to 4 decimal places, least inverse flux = 0.0512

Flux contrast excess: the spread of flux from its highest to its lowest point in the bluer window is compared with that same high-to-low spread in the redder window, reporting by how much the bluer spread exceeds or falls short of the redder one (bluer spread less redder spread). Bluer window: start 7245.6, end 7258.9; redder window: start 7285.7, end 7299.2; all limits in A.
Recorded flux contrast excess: -2.2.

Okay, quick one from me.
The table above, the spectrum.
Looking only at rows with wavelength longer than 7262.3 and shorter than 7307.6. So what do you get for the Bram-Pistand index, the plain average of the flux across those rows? 18.2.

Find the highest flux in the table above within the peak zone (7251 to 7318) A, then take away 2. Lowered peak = 17.5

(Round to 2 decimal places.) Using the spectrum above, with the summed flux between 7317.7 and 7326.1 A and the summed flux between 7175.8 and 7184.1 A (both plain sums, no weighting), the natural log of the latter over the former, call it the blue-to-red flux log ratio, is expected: 0.00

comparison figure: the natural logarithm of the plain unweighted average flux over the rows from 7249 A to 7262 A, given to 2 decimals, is 2.89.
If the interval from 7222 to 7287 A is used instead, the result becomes 2.88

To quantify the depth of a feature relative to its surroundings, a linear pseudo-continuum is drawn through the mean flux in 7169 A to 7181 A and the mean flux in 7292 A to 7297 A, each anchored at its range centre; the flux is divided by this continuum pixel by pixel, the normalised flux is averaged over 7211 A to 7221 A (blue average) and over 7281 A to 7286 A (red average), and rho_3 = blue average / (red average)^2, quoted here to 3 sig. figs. 1.11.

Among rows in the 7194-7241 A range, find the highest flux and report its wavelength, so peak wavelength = 7198.19 A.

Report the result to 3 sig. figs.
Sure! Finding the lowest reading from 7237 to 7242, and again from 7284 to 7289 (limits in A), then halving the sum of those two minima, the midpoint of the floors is 16.9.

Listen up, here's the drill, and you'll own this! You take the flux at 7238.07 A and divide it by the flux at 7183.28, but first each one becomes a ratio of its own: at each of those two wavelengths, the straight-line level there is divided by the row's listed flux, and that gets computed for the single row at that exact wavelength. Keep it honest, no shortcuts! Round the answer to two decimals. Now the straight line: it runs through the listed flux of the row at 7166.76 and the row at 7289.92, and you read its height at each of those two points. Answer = 1.01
